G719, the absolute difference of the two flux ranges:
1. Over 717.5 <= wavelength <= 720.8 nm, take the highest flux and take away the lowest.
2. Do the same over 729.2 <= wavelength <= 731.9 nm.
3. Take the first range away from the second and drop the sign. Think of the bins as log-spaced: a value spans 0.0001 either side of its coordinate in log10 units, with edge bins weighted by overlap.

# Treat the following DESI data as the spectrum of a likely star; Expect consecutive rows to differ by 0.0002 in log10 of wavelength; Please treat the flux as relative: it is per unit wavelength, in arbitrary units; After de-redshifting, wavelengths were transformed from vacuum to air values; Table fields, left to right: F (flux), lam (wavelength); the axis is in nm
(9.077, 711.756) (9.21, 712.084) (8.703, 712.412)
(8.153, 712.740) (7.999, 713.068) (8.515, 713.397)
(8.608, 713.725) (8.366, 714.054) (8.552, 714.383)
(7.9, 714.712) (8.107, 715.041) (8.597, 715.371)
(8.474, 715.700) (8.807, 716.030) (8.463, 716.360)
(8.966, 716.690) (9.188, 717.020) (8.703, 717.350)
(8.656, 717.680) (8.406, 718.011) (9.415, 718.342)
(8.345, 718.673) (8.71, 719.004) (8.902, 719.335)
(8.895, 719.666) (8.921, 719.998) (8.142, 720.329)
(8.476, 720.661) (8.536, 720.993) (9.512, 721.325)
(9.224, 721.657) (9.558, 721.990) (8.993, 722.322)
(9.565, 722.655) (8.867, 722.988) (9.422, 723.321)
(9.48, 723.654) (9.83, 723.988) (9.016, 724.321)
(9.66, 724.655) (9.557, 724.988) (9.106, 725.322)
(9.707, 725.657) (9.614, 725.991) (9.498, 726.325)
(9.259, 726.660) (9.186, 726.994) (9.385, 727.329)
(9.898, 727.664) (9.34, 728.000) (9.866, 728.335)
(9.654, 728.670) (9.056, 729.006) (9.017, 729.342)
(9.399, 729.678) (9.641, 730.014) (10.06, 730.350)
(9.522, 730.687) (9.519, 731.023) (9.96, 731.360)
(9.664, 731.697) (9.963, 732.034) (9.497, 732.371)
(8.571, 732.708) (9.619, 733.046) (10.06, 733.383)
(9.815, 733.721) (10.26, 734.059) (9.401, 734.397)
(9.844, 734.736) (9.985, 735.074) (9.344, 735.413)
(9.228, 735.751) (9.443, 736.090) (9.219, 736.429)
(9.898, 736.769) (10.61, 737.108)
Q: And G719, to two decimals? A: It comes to 0.23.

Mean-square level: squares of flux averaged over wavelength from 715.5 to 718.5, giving 77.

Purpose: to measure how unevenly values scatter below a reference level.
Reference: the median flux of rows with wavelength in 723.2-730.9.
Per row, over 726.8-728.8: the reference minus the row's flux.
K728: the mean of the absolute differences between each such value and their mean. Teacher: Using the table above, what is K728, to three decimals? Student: 0.251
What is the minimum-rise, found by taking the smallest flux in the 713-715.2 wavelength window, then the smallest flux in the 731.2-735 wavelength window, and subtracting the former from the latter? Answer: 0.67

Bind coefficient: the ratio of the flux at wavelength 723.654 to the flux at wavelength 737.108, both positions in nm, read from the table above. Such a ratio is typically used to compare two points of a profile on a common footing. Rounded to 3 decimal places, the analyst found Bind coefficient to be 0.893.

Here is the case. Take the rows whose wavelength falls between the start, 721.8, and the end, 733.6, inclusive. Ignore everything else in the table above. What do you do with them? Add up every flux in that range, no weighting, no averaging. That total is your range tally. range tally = 332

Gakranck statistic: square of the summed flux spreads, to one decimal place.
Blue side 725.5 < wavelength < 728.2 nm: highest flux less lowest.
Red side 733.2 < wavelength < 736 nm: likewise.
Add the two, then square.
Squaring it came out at 3.0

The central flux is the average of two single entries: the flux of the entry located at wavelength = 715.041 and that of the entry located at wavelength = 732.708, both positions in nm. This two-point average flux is 8.3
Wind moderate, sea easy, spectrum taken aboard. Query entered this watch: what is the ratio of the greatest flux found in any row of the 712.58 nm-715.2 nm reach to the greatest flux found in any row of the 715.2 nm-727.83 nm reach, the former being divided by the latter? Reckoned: 0.870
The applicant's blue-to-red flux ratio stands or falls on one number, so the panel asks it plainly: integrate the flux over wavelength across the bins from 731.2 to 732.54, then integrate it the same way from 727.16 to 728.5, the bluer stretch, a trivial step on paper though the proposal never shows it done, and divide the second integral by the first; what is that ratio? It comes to 0.98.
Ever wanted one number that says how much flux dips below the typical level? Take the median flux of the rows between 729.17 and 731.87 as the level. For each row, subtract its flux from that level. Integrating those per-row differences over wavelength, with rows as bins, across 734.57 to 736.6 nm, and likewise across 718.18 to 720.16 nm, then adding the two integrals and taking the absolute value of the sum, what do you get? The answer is 1.6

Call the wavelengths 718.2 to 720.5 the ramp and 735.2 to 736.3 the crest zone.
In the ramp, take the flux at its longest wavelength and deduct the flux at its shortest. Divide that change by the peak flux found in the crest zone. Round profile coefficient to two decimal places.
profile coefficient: -0.13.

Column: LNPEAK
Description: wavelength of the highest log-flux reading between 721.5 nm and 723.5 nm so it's 722.655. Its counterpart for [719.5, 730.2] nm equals 727.664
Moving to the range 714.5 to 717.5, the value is 717.020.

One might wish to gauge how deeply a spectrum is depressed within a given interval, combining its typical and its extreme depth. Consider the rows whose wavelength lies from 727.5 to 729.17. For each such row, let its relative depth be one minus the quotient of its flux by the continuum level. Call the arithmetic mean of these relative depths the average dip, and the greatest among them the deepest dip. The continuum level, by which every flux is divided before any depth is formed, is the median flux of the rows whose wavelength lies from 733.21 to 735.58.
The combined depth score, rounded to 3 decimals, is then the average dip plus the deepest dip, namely 0.109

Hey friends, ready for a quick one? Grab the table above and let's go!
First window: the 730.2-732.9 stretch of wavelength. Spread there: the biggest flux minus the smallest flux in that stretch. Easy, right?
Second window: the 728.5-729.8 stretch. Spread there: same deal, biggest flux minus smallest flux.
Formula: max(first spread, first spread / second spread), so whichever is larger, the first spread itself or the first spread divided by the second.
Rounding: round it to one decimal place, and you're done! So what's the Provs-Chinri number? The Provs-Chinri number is 2.3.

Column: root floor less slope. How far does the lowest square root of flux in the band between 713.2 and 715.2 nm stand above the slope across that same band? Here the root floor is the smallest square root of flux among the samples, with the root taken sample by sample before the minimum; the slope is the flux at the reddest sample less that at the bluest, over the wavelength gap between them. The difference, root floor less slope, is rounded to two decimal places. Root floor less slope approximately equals 3.06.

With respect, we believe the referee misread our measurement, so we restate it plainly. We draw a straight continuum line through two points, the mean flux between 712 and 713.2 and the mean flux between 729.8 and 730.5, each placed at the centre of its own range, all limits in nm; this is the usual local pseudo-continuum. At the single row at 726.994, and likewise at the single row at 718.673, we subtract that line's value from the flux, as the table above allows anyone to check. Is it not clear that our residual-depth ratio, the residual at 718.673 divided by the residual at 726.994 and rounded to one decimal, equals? 1.5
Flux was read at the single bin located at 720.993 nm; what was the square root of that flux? 2.92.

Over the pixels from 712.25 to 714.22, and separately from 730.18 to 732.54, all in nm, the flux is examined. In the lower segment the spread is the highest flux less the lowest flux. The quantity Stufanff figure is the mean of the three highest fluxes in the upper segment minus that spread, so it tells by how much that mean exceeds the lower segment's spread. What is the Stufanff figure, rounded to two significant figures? 9.3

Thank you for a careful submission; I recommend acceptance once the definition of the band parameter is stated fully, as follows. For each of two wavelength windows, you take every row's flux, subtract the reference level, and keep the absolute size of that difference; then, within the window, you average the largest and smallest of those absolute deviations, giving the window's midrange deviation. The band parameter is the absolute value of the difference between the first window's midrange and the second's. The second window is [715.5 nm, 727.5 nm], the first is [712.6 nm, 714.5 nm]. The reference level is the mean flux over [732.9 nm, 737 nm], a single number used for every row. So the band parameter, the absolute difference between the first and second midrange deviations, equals 0.60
